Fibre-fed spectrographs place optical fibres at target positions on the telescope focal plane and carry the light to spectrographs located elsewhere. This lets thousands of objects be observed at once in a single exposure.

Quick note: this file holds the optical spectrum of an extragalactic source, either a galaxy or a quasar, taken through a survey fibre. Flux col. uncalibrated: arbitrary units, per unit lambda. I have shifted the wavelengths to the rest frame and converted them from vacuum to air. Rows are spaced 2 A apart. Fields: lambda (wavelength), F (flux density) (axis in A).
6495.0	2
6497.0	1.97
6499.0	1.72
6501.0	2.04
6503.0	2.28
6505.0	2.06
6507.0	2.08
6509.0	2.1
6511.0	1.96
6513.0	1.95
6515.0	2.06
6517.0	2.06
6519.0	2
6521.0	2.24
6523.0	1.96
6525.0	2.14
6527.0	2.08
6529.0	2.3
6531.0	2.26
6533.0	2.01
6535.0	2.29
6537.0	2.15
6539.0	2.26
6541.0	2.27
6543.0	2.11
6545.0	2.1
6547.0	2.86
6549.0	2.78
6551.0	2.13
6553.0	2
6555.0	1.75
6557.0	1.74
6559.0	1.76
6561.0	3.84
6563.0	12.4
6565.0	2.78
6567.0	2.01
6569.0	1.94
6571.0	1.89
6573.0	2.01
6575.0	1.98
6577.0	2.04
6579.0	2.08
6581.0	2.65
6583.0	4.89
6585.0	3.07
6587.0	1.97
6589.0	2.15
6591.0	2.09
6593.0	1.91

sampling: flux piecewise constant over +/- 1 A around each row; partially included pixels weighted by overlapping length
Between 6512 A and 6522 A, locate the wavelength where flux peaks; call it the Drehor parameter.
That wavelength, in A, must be 6521.0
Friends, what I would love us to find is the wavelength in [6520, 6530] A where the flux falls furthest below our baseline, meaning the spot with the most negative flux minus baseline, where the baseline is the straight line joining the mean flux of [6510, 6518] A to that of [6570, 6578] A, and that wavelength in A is 6523.0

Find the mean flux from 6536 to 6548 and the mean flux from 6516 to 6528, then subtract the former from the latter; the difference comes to -0.21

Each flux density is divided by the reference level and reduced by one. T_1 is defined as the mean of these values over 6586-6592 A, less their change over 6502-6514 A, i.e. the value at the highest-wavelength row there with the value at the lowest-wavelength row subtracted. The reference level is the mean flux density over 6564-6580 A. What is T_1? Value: 0.15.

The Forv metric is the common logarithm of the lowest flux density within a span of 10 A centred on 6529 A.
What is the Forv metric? 0.30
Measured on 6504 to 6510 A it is 0.31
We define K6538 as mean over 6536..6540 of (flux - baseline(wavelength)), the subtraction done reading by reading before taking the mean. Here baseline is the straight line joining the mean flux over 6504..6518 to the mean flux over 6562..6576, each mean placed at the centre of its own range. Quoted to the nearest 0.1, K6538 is -0.5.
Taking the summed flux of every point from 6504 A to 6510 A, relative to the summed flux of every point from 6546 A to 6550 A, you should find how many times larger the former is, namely 1.11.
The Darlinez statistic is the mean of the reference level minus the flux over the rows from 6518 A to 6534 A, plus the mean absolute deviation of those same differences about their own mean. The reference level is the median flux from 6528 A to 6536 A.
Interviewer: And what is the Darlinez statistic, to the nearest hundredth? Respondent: 0.26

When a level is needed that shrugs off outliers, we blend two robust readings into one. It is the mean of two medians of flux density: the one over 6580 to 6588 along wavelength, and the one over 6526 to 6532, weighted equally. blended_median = 2.56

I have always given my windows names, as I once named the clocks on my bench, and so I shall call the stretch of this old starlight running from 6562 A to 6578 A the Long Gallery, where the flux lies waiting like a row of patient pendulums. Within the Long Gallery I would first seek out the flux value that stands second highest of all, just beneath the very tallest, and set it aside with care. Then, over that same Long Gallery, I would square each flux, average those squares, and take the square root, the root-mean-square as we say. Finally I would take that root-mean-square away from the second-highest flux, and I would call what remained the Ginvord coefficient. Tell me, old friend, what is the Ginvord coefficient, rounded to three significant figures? -2.03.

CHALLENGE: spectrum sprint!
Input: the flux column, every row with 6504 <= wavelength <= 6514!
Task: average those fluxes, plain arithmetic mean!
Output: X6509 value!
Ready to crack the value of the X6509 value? 2.03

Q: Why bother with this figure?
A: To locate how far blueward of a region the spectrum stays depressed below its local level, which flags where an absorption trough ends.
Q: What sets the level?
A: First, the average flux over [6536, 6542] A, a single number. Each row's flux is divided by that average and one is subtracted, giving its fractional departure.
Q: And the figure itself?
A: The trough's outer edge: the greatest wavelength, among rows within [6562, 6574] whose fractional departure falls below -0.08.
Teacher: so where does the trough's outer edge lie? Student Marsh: 6573.0 A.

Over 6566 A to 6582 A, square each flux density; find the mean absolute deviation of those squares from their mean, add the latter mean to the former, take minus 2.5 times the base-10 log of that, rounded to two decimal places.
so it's -1.75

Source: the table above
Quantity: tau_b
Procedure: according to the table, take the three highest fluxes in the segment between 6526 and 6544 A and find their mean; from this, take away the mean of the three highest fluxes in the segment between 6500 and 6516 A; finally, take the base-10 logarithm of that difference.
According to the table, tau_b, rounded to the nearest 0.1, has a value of -0.9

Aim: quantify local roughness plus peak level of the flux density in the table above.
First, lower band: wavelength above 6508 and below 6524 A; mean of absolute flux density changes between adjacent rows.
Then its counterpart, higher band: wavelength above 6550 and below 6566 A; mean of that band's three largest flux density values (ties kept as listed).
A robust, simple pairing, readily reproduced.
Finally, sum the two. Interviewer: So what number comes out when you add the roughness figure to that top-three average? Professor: 6.5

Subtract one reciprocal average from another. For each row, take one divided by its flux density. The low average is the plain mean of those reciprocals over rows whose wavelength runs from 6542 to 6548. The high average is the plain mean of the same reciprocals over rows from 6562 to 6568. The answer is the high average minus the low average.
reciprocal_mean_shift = -0.12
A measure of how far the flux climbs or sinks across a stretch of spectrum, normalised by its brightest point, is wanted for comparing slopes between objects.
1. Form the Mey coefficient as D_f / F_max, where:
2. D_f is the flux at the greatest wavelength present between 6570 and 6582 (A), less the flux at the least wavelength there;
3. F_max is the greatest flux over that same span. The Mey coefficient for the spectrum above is 0.29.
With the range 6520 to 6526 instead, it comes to -0.04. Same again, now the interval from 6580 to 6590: -0.10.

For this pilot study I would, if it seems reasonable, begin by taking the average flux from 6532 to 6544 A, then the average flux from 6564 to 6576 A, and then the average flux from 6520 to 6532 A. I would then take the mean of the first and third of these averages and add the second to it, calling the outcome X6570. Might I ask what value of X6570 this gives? 4.3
